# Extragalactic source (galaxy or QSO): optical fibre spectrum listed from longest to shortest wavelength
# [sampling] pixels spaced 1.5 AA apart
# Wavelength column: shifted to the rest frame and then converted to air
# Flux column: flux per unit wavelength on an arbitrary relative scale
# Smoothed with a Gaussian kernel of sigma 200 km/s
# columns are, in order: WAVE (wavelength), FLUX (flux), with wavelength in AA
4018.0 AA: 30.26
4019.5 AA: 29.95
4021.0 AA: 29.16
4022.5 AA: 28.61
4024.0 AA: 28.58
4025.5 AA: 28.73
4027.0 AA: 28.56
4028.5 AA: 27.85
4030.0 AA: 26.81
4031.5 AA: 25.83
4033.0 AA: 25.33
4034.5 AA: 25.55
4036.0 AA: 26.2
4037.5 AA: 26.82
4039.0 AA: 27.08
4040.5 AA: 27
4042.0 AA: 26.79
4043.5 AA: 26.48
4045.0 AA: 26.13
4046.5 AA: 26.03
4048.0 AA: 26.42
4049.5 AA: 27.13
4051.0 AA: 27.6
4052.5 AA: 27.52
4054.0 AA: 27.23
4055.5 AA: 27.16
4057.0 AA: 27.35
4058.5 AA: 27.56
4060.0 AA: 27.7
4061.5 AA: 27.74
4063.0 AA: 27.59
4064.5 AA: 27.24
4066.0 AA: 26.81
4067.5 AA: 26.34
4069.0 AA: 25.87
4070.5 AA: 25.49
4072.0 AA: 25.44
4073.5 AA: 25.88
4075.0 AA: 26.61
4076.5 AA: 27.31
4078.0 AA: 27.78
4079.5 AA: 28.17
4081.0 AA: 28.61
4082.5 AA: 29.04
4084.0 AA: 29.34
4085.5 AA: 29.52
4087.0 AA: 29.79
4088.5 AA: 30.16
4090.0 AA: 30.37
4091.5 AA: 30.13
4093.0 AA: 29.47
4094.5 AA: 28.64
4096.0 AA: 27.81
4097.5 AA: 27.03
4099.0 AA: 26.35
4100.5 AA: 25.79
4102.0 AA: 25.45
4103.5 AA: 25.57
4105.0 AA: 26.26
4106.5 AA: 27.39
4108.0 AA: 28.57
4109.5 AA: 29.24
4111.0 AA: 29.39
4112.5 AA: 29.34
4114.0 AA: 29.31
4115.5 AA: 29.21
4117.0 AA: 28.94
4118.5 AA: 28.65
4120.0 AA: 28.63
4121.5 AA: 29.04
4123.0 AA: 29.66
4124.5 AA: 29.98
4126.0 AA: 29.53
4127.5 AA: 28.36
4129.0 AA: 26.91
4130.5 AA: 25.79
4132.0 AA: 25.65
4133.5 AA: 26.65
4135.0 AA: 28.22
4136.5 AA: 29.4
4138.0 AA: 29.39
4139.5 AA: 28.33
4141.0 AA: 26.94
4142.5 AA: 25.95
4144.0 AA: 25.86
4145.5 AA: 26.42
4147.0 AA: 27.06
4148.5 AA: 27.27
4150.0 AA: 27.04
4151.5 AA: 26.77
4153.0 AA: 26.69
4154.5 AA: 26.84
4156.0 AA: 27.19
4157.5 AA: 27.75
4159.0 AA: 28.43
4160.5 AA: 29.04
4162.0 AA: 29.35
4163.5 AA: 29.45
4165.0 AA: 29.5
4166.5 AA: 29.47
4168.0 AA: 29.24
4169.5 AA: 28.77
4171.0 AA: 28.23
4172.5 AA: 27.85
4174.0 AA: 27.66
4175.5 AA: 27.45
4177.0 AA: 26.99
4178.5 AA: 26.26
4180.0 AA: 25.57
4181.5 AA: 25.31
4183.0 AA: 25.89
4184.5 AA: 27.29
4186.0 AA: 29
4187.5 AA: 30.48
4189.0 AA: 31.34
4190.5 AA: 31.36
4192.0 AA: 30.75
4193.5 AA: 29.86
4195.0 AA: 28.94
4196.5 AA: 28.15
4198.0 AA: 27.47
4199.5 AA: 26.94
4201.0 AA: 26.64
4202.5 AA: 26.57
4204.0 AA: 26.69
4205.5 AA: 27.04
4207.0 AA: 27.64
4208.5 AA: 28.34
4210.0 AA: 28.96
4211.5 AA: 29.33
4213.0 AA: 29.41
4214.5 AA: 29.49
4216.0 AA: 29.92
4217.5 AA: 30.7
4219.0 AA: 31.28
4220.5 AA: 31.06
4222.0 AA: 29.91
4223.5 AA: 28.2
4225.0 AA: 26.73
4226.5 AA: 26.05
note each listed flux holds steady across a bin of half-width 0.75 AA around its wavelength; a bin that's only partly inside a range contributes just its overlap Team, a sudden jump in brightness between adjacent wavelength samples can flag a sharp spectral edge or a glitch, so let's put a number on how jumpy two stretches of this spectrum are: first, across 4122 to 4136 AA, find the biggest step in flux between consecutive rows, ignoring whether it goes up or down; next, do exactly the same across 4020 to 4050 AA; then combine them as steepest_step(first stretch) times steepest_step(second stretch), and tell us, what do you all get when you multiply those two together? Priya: 1.63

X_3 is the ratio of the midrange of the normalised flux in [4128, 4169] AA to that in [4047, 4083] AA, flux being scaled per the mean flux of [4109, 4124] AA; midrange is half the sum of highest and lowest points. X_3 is 1.012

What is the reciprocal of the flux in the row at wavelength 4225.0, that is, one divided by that 0.0374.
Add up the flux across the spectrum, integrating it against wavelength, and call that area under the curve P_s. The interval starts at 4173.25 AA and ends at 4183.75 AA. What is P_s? 278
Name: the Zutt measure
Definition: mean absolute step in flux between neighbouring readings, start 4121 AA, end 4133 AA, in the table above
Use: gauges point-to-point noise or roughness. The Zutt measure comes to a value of 0.75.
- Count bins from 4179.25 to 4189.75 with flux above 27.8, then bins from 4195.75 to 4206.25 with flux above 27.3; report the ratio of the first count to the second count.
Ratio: 1.5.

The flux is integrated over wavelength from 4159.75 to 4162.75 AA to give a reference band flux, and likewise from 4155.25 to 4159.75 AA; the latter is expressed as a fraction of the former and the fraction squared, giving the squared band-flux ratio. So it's 2.0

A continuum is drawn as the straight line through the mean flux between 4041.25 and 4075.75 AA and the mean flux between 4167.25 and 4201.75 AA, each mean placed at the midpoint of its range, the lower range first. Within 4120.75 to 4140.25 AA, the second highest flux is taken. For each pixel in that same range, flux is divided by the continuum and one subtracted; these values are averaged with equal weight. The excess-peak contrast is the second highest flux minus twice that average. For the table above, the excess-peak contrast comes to 29.6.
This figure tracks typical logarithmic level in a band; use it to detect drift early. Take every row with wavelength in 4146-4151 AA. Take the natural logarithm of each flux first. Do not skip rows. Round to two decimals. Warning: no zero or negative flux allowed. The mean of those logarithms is 3.30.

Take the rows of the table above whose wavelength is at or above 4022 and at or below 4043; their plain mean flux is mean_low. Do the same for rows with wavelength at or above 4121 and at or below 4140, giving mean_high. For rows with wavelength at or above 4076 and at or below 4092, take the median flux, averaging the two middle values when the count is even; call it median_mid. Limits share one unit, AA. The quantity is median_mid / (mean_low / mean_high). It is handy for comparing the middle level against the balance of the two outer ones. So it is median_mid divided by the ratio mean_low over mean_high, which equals 30.5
